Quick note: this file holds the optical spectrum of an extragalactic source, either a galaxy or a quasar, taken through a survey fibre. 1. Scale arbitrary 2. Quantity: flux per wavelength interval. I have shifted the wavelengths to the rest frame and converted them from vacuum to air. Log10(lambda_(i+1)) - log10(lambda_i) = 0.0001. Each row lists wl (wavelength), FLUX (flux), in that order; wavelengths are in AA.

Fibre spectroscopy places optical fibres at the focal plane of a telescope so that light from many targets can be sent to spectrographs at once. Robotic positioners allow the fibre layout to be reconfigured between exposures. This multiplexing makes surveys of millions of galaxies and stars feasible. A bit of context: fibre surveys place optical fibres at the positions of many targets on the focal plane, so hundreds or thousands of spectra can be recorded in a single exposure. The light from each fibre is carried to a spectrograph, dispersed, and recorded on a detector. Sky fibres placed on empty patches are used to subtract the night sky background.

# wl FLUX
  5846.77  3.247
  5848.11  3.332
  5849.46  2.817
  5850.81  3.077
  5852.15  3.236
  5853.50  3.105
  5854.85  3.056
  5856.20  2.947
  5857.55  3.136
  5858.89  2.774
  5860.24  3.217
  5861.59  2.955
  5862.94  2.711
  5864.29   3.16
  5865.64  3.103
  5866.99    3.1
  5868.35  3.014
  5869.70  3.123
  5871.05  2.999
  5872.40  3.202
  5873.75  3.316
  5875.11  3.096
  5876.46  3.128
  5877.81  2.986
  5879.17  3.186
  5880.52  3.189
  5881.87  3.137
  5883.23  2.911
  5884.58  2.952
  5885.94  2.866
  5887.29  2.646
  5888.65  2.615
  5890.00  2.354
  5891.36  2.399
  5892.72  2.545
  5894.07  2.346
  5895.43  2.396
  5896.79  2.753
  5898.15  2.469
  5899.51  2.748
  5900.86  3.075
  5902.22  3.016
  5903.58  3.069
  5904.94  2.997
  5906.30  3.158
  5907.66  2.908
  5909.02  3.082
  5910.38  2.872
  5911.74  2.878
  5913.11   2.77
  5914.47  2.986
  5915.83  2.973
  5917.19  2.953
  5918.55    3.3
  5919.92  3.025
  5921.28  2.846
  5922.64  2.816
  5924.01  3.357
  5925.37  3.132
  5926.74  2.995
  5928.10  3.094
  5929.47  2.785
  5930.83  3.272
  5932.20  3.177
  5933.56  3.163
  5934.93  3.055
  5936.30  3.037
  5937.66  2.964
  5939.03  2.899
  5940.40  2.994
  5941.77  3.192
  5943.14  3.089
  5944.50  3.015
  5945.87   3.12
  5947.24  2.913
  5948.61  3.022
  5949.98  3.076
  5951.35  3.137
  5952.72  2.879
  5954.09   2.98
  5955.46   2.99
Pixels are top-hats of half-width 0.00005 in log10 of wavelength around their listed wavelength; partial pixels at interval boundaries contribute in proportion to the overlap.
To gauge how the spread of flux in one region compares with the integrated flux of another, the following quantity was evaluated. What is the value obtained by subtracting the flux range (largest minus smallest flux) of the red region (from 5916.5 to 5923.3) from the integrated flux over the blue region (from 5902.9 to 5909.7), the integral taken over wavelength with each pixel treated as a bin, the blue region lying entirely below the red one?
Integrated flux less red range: 20.2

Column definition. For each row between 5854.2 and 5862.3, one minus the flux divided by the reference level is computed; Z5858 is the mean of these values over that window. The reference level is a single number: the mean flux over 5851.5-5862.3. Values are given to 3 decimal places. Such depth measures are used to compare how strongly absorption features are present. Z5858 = 0.013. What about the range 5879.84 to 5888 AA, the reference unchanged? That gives 0.034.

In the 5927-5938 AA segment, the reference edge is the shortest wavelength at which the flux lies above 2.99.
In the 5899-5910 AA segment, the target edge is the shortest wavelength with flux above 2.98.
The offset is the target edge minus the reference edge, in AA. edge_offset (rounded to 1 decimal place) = -27.2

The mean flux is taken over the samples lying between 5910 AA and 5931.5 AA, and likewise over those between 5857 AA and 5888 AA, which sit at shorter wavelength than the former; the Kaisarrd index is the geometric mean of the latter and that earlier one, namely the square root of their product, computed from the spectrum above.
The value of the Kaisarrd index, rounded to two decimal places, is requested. 3.02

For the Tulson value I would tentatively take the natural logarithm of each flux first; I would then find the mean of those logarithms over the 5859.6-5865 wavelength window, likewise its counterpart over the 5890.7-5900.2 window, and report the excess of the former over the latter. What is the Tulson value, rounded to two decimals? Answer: 0.18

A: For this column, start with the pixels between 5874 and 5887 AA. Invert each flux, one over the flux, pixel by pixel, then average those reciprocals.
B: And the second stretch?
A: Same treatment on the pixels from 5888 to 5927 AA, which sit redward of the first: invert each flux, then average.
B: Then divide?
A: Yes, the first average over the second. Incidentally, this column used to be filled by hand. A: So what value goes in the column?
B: 0.93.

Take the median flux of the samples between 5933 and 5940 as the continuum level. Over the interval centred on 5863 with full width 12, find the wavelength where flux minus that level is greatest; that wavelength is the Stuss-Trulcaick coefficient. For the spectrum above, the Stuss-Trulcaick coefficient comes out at 5860.24 AA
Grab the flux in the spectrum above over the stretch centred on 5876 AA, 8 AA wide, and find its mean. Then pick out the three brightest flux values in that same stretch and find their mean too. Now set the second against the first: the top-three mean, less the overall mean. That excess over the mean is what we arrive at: 0.08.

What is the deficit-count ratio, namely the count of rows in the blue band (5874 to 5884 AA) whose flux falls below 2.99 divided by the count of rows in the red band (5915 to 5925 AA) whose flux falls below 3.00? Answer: 0.50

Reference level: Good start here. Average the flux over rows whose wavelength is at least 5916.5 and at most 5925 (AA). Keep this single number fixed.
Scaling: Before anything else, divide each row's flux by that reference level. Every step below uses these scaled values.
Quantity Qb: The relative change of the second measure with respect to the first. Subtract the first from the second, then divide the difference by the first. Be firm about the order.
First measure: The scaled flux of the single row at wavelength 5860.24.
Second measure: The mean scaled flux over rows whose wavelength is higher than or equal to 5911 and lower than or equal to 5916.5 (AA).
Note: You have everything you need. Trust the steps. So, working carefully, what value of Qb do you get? -0.10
